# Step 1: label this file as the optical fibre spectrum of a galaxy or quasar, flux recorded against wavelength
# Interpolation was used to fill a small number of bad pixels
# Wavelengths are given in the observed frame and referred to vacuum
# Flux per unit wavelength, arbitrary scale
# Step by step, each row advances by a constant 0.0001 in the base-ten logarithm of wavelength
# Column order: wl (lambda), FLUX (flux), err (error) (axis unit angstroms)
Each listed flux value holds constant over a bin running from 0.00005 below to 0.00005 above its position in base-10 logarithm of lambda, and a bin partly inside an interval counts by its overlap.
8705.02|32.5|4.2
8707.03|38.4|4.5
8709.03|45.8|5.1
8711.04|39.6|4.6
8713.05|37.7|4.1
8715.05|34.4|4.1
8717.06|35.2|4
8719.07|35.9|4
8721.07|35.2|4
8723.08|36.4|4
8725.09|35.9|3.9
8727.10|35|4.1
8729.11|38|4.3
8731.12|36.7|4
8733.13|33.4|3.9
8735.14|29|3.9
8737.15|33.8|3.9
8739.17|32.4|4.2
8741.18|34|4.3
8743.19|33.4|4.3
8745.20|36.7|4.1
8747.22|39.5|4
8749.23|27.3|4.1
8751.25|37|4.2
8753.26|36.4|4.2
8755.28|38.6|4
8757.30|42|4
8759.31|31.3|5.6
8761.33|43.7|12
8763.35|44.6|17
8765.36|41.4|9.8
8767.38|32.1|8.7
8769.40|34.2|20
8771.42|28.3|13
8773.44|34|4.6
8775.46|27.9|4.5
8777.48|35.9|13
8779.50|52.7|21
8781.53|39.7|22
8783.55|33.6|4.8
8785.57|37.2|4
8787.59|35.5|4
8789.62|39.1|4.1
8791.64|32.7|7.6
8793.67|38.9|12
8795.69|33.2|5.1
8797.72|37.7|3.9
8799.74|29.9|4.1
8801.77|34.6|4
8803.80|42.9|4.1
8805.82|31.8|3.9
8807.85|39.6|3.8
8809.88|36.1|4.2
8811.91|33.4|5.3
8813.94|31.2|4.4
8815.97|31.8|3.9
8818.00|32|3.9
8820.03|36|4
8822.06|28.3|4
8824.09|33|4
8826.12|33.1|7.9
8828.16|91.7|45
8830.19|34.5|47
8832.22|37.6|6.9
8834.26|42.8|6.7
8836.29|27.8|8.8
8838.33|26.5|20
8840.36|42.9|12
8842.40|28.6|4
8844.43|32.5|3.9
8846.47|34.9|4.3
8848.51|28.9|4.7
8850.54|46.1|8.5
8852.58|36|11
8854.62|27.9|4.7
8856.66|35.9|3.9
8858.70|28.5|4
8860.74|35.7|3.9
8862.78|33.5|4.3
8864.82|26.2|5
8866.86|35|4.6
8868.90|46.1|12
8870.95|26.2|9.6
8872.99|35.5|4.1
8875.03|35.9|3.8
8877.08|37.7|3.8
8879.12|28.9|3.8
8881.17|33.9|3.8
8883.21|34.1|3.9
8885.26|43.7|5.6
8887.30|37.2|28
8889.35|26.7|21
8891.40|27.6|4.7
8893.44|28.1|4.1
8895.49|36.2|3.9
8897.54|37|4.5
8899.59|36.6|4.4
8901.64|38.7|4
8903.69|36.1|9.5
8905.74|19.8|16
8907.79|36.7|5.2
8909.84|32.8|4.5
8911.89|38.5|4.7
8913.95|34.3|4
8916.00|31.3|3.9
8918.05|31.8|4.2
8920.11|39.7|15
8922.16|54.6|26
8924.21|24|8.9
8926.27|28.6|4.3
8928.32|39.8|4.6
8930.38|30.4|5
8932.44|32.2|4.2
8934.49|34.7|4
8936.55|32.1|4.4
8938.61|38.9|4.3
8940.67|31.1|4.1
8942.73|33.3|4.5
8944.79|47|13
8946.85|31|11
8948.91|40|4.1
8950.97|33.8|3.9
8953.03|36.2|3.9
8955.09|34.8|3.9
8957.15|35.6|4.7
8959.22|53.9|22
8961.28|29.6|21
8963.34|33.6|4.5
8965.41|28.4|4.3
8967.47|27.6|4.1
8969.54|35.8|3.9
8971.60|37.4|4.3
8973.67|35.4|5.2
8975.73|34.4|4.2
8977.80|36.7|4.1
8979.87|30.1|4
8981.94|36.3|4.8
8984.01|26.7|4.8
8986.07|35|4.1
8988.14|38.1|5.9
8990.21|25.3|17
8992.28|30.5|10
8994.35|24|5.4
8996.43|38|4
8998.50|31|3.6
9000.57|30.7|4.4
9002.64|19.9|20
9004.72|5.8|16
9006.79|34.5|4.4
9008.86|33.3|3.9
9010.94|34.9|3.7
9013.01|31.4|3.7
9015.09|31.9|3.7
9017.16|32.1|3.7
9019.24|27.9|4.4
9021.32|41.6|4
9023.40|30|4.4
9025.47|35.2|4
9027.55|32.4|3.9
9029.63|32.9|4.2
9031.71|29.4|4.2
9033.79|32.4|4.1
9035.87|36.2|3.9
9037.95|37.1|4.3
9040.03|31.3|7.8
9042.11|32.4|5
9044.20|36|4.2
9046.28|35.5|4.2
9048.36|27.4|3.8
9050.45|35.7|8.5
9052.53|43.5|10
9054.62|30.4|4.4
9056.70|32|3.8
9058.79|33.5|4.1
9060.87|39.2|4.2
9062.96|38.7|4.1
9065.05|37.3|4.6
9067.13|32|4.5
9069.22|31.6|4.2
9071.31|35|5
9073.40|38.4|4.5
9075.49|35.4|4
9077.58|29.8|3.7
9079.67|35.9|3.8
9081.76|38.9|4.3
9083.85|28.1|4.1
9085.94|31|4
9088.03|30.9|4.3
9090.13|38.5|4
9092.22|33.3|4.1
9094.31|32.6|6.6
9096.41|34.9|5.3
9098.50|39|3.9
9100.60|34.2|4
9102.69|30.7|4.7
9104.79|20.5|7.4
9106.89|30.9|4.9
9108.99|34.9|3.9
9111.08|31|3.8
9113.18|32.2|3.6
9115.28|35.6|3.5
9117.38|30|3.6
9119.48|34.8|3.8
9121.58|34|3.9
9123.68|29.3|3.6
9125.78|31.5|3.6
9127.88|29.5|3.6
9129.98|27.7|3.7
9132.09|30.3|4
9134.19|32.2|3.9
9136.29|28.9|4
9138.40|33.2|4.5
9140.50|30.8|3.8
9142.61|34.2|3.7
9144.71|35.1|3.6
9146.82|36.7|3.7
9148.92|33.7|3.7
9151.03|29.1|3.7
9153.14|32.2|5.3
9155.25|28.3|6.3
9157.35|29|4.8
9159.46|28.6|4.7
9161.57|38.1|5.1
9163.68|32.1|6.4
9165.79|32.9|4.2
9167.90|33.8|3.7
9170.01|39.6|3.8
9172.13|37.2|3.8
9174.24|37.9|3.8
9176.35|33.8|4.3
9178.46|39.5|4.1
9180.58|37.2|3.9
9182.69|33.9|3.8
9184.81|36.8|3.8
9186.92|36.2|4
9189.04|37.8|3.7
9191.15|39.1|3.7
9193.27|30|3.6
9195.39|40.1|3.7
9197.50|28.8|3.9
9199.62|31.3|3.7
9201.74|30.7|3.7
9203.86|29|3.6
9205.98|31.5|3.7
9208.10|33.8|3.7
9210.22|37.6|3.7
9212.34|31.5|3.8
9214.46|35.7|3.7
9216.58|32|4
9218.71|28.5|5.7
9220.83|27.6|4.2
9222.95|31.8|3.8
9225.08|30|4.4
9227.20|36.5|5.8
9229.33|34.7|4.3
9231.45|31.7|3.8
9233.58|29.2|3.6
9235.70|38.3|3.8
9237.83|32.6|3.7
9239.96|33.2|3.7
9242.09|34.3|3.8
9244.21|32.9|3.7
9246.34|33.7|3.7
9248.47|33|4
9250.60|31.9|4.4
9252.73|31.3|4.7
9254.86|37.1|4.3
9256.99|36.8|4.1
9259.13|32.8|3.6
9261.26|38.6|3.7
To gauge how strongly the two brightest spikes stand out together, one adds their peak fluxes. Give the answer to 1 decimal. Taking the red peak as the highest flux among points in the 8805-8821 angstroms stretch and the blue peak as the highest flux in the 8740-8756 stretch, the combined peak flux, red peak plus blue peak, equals 79.1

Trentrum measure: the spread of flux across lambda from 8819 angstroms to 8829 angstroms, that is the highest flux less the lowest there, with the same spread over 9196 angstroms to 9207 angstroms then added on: 66.1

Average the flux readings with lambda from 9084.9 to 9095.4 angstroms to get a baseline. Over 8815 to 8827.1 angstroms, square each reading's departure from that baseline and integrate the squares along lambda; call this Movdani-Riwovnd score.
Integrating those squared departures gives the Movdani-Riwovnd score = 73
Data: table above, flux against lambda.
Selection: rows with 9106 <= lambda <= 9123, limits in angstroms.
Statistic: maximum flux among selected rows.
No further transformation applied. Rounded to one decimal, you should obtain 35.6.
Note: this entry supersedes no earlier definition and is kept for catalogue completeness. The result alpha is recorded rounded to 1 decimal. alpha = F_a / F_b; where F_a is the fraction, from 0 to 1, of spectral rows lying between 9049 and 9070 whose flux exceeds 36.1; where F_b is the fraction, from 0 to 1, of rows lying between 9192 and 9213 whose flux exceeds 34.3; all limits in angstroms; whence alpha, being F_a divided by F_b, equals 2.0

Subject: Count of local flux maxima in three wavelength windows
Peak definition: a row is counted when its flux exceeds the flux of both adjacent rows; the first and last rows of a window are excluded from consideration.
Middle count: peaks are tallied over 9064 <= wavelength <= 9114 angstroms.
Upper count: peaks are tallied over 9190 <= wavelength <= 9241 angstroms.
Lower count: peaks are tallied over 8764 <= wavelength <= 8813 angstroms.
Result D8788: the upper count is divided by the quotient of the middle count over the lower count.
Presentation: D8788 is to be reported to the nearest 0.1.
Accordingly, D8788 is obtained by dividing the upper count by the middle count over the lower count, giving 10.5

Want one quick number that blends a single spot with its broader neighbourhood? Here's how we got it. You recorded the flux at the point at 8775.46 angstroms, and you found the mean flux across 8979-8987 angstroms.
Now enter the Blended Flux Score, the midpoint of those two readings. 30.0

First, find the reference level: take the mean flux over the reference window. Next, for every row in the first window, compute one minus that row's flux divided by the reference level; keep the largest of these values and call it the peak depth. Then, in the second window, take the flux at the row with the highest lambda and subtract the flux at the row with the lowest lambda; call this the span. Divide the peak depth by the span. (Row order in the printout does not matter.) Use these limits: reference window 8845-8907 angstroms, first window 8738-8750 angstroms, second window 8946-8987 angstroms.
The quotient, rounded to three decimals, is 0.048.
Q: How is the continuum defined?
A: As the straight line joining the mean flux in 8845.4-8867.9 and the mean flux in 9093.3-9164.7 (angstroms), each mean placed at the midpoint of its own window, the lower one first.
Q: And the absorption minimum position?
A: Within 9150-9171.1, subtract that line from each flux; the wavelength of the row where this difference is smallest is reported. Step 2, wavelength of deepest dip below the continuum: 9155.25 angstroms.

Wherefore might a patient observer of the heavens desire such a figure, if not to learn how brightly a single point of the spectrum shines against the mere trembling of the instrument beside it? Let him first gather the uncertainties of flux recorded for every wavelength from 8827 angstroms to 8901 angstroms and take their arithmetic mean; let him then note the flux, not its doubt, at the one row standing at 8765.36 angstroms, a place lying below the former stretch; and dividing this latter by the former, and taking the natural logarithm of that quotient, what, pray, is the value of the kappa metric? 1.5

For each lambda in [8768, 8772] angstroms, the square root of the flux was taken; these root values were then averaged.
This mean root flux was 5.6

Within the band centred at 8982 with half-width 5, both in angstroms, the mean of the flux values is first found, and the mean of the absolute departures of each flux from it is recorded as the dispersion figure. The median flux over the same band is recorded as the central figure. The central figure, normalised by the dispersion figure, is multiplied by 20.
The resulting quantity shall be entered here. 192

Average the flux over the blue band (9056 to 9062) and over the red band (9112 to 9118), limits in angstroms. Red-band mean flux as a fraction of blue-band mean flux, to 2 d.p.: 0.93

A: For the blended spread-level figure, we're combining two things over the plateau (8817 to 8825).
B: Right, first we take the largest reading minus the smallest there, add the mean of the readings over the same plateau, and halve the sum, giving 20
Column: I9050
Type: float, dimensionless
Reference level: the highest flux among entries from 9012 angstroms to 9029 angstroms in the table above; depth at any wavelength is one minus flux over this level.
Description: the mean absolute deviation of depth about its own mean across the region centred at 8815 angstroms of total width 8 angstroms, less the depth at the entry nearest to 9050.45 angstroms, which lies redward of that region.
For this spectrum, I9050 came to -0.13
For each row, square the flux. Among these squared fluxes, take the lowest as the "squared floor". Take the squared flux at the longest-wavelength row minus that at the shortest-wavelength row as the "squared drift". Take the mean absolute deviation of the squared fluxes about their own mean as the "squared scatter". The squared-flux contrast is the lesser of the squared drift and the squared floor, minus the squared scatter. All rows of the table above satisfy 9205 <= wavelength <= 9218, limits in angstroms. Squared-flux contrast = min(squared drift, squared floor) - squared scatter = -105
